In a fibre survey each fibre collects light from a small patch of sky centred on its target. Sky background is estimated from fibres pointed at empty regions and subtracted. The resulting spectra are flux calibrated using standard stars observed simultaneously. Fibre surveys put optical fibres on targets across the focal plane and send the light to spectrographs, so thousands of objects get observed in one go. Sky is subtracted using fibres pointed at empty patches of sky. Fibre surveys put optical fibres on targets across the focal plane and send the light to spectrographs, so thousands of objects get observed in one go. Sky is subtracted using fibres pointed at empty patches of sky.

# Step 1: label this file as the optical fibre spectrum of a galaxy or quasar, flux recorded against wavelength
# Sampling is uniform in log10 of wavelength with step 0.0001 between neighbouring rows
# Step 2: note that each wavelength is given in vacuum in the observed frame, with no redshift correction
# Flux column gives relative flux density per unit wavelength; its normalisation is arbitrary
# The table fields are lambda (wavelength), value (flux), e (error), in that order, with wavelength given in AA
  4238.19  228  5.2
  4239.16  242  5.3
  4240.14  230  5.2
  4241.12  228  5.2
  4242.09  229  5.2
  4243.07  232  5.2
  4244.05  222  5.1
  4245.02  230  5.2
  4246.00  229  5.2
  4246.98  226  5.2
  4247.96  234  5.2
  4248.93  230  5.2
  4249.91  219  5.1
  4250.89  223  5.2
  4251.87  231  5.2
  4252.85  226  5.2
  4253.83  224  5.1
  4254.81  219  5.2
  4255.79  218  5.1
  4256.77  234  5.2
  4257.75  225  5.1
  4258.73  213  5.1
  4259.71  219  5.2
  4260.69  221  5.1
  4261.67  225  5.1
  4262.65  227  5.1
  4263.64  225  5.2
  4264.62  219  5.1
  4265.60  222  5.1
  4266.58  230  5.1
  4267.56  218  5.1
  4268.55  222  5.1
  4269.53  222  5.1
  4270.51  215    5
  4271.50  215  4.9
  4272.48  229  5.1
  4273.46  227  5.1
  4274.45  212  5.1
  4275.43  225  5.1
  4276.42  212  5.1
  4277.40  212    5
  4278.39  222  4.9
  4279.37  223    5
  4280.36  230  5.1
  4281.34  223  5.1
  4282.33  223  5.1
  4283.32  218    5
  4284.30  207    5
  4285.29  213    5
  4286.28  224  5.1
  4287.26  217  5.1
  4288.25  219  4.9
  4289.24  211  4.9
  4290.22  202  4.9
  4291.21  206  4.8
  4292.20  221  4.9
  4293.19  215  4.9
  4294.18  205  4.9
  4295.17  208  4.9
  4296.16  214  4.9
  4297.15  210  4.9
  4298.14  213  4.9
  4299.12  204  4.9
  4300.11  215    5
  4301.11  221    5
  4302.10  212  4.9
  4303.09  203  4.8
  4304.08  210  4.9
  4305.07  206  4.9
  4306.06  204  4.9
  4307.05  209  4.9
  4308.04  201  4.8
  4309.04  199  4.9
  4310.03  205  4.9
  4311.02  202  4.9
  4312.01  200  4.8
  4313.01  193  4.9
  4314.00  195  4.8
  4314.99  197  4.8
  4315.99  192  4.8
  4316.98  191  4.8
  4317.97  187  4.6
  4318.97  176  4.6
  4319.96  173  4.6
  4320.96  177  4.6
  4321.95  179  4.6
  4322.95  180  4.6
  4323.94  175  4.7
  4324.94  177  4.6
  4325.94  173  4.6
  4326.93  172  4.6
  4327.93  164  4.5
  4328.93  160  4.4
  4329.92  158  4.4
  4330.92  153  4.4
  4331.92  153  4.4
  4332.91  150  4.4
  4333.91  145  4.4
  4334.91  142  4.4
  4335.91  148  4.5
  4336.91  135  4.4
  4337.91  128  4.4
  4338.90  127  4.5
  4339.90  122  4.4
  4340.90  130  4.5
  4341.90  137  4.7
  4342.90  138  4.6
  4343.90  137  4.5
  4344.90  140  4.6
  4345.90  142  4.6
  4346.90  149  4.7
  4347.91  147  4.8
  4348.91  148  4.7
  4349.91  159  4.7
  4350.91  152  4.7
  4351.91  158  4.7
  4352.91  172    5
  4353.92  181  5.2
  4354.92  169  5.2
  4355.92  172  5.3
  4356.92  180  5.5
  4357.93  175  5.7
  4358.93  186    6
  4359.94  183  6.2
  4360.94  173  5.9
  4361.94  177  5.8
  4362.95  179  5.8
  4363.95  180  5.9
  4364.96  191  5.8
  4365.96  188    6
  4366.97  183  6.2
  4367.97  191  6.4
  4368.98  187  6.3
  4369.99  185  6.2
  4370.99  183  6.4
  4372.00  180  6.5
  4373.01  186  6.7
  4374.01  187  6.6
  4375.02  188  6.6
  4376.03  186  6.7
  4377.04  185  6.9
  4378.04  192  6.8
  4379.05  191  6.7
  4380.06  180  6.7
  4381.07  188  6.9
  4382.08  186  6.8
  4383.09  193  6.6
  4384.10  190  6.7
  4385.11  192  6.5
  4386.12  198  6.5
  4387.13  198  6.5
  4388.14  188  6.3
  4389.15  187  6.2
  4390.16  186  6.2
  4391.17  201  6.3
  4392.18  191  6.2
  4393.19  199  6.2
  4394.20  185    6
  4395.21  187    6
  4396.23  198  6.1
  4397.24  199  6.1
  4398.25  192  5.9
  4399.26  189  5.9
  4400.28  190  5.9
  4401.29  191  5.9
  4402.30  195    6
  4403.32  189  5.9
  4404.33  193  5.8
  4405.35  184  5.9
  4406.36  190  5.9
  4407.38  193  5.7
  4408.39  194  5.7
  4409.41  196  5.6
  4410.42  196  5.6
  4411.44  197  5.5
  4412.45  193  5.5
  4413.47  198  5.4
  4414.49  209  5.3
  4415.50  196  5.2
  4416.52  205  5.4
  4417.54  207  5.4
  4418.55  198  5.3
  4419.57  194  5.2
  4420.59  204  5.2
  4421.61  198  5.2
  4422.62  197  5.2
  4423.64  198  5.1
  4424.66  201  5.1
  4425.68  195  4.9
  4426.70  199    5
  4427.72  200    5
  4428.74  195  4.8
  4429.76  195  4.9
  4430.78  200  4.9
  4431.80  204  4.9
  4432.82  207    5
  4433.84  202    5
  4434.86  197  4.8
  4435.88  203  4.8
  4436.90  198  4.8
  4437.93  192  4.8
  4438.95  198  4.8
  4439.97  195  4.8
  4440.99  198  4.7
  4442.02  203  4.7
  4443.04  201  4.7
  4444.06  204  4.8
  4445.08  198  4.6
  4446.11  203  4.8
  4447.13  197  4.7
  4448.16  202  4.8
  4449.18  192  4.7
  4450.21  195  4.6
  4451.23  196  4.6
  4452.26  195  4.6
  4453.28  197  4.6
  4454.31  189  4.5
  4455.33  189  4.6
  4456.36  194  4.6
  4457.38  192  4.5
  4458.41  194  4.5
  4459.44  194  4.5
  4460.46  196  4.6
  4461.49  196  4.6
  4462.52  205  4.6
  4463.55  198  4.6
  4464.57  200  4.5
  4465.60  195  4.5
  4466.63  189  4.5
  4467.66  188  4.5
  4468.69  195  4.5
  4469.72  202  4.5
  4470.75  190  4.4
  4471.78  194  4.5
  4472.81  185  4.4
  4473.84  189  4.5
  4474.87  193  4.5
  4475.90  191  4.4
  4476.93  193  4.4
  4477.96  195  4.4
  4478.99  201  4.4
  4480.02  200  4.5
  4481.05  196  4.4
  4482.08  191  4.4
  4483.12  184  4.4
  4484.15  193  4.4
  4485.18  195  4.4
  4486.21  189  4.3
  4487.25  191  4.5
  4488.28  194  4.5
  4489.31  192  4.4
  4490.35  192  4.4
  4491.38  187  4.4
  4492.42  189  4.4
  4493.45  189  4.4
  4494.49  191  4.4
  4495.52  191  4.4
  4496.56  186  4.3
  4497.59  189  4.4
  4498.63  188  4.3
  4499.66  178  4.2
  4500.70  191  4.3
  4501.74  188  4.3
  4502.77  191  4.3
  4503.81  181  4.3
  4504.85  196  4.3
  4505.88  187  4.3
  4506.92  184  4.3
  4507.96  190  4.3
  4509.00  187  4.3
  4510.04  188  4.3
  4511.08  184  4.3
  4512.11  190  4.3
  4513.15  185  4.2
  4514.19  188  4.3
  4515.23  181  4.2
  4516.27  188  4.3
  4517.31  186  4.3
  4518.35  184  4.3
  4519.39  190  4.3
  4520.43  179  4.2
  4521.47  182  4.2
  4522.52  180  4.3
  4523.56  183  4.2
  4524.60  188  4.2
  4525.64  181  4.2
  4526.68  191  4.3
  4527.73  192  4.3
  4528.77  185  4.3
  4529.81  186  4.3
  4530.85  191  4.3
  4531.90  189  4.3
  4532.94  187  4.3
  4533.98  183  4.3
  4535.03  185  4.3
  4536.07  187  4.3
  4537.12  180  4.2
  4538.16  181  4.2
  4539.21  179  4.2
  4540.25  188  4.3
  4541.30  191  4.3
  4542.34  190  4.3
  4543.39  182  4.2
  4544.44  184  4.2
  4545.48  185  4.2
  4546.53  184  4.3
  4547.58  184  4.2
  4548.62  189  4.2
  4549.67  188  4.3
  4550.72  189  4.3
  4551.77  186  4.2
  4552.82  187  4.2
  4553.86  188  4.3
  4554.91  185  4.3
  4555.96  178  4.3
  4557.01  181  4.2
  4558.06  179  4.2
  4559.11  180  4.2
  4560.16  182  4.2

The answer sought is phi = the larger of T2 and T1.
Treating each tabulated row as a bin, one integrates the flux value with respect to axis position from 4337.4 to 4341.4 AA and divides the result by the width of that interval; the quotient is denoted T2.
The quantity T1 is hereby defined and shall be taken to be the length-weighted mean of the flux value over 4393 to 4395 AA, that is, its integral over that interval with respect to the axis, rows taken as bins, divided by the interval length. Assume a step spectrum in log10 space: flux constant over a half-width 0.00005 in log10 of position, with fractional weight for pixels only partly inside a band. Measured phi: 191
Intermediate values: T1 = 191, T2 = 127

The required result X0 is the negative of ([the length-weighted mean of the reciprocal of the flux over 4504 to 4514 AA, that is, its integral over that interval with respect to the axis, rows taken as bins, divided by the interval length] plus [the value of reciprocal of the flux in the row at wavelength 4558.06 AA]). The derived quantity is -0.0109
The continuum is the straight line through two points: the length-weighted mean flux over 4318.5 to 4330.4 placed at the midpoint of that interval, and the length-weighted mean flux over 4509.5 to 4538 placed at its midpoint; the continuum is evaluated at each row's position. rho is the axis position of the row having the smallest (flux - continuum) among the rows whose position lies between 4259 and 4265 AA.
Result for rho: 4264.62 AA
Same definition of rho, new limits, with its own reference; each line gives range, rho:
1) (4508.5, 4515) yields 4511.08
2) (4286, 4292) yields 4290.22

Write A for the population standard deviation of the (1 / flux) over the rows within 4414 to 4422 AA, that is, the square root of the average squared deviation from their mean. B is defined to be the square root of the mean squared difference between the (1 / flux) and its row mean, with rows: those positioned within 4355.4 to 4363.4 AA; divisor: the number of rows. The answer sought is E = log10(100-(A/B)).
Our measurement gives 1.996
